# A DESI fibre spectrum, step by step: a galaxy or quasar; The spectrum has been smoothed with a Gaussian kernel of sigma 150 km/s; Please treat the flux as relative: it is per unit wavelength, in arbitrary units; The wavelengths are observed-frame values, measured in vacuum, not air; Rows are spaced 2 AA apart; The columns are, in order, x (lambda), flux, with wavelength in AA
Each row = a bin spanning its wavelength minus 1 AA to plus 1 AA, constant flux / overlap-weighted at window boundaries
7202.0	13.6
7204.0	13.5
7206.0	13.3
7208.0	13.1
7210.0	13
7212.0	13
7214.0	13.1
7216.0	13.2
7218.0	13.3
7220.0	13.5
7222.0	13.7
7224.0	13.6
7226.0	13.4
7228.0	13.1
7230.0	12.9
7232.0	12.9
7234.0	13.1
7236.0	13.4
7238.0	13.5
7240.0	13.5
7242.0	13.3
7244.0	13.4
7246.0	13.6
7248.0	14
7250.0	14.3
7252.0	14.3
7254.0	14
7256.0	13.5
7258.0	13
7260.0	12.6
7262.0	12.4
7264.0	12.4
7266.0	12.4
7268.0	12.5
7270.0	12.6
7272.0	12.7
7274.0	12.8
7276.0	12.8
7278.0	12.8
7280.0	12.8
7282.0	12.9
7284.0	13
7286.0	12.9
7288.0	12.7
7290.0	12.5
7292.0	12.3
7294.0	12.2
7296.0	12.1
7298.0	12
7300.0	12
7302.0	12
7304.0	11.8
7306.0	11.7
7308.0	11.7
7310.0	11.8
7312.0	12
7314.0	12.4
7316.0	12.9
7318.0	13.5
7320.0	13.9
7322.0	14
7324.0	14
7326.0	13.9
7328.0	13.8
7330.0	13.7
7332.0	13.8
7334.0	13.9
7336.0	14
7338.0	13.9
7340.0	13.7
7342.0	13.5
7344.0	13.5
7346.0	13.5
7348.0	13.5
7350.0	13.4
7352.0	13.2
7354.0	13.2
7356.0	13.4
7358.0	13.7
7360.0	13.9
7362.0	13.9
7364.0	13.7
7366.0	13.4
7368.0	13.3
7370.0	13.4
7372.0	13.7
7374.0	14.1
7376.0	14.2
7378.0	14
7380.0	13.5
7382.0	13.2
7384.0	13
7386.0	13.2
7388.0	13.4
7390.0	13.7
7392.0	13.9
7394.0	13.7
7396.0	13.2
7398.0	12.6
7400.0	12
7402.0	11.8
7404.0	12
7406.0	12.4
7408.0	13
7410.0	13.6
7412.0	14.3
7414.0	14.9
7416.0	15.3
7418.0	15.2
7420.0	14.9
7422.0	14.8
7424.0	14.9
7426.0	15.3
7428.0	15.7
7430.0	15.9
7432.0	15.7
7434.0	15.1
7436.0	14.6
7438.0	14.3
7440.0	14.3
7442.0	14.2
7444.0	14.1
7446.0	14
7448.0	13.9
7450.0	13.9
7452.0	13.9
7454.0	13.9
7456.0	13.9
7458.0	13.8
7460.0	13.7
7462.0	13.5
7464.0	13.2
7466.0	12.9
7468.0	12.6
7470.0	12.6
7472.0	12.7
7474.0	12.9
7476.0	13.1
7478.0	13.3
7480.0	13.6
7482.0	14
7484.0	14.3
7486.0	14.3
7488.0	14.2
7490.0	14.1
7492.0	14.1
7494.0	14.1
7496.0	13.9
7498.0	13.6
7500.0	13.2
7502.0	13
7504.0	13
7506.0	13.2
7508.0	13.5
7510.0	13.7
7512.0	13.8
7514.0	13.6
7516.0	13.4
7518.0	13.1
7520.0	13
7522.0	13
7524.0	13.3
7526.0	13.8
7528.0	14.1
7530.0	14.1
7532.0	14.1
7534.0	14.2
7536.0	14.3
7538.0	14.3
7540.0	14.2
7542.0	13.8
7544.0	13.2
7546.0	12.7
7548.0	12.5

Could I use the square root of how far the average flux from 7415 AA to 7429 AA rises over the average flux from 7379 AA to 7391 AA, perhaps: 1.4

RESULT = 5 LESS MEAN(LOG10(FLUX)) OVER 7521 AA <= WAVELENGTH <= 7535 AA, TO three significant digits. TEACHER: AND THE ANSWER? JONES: 3.86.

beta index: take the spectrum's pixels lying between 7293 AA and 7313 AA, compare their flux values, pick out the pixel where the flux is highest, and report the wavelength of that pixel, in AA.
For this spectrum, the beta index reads 7294.0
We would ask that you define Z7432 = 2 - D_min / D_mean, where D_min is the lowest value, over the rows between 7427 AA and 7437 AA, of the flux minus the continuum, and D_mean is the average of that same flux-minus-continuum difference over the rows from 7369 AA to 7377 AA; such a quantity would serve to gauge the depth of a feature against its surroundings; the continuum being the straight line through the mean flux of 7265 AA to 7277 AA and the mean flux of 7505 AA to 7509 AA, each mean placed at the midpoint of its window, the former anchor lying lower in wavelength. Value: 0.4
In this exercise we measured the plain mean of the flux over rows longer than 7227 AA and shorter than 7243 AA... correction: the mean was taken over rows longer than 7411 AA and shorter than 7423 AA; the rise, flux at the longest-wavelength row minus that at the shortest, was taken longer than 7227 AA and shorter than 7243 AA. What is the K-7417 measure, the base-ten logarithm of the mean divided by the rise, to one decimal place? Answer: 1.9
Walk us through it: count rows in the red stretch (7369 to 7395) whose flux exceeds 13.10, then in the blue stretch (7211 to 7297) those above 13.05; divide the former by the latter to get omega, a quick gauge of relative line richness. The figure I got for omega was 0.60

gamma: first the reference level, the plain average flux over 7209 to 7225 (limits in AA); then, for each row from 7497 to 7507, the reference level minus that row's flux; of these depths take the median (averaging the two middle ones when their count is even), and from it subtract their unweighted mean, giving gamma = 0.00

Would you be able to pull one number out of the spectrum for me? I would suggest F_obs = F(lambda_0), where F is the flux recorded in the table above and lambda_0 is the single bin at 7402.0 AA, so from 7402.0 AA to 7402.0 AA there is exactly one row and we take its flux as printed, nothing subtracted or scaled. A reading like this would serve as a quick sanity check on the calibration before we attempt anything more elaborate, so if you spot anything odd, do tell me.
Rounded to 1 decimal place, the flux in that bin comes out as 11.8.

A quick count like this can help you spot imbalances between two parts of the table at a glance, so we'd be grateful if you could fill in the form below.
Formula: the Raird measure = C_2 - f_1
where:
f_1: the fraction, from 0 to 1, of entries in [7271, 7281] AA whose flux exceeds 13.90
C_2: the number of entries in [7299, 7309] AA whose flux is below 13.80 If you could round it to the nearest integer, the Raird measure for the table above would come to 5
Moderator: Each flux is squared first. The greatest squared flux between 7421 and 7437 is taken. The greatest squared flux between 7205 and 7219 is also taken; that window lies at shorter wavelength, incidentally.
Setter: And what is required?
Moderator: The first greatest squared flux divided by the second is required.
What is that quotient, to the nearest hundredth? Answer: 1.43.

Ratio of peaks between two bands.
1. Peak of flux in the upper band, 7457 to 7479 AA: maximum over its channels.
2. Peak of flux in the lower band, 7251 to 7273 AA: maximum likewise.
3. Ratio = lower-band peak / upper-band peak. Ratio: 1.04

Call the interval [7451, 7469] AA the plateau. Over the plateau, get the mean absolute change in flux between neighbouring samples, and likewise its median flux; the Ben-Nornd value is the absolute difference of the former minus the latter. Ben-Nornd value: 13.5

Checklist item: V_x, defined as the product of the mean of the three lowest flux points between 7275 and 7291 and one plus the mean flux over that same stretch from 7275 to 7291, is 175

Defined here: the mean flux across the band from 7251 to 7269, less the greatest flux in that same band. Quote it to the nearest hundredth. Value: -1.29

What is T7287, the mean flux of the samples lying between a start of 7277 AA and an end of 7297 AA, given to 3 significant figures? 12.6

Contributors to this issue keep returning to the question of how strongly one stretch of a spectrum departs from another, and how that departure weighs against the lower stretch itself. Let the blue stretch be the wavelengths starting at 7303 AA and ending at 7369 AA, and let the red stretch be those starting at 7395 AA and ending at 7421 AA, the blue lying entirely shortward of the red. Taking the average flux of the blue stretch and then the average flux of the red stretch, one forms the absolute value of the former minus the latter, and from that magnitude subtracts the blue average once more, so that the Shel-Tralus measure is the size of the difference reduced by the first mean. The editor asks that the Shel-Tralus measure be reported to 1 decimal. -13.2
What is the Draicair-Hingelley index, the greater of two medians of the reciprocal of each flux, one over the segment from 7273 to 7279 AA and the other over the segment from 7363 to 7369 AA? 0.0781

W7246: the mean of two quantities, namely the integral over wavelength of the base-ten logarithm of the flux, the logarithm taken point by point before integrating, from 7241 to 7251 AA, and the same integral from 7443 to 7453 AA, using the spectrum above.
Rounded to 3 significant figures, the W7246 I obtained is 11.4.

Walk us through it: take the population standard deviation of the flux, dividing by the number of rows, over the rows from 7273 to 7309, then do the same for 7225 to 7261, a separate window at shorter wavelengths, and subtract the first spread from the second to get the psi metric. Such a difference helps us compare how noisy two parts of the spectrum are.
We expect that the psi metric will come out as 0.0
